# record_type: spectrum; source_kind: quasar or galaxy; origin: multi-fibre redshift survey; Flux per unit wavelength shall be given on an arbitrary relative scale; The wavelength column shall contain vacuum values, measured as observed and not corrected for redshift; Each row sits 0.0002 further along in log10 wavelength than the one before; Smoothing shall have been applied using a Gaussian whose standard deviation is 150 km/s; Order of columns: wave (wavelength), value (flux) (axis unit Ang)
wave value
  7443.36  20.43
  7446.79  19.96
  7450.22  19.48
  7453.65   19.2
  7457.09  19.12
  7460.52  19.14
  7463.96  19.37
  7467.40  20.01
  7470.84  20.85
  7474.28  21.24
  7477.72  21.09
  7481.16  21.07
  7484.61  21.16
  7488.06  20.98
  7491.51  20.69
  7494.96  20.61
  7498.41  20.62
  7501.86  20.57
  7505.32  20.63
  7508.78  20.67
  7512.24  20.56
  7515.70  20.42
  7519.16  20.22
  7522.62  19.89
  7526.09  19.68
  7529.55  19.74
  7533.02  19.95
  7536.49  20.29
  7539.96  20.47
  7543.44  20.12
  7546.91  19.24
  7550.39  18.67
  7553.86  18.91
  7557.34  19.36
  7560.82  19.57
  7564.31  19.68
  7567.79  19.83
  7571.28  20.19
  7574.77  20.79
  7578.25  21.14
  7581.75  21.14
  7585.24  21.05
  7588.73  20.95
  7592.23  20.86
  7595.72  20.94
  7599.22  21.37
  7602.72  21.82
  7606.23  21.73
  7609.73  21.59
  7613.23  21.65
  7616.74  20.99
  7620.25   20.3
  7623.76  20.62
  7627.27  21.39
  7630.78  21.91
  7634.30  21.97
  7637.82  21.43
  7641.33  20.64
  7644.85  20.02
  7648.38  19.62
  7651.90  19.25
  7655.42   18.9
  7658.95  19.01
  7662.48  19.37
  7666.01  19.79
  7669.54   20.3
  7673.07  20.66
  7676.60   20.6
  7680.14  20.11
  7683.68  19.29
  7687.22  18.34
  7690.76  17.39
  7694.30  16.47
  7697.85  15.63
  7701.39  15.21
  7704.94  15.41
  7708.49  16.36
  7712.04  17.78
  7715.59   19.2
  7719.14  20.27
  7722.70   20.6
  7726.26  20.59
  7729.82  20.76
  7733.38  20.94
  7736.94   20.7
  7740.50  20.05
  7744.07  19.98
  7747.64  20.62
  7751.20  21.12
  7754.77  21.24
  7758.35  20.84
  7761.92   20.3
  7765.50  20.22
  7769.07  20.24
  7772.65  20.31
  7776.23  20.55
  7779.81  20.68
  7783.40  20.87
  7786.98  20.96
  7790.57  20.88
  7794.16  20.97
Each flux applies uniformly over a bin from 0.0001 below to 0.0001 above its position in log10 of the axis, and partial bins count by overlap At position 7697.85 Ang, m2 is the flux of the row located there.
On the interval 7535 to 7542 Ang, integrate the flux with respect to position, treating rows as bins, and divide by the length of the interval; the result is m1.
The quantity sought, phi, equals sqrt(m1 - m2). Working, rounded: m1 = 20.4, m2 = 15.63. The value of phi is 2.17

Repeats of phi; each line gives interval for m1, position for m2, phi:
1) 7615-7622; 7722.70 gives 0.20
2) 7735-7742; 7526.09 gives 0.86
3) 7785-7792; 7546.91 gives 1.30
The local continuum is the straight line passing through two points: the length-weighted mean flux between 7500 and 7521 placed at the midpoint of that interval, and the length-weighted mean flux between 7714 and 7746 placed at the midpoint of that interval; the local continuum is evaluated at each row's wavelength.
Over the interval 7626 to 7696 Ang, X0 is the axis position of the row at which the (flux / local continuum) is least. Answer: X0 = 7694.30 Ang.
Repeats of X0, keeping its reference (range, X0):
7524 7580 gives 7550.39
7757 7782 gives 7765.50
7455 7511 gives 7457.09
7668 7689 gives 7687.22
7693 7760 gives 7701.39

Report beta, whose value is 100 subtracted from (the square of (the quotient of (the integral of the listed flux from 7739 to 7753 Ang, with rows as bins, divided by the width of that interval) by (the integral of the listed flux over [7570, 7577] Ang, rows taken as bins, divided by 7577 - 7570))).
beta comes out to -99.01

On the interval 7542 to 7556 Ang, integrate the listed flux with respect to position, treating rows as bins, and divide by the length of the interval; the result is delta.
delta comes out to 19.2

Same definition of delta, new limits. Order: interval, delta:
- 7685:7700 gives 17.0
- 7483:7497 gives 20.9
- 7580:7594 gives 21.0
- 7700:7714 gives 16.3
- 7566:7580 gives 20.5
